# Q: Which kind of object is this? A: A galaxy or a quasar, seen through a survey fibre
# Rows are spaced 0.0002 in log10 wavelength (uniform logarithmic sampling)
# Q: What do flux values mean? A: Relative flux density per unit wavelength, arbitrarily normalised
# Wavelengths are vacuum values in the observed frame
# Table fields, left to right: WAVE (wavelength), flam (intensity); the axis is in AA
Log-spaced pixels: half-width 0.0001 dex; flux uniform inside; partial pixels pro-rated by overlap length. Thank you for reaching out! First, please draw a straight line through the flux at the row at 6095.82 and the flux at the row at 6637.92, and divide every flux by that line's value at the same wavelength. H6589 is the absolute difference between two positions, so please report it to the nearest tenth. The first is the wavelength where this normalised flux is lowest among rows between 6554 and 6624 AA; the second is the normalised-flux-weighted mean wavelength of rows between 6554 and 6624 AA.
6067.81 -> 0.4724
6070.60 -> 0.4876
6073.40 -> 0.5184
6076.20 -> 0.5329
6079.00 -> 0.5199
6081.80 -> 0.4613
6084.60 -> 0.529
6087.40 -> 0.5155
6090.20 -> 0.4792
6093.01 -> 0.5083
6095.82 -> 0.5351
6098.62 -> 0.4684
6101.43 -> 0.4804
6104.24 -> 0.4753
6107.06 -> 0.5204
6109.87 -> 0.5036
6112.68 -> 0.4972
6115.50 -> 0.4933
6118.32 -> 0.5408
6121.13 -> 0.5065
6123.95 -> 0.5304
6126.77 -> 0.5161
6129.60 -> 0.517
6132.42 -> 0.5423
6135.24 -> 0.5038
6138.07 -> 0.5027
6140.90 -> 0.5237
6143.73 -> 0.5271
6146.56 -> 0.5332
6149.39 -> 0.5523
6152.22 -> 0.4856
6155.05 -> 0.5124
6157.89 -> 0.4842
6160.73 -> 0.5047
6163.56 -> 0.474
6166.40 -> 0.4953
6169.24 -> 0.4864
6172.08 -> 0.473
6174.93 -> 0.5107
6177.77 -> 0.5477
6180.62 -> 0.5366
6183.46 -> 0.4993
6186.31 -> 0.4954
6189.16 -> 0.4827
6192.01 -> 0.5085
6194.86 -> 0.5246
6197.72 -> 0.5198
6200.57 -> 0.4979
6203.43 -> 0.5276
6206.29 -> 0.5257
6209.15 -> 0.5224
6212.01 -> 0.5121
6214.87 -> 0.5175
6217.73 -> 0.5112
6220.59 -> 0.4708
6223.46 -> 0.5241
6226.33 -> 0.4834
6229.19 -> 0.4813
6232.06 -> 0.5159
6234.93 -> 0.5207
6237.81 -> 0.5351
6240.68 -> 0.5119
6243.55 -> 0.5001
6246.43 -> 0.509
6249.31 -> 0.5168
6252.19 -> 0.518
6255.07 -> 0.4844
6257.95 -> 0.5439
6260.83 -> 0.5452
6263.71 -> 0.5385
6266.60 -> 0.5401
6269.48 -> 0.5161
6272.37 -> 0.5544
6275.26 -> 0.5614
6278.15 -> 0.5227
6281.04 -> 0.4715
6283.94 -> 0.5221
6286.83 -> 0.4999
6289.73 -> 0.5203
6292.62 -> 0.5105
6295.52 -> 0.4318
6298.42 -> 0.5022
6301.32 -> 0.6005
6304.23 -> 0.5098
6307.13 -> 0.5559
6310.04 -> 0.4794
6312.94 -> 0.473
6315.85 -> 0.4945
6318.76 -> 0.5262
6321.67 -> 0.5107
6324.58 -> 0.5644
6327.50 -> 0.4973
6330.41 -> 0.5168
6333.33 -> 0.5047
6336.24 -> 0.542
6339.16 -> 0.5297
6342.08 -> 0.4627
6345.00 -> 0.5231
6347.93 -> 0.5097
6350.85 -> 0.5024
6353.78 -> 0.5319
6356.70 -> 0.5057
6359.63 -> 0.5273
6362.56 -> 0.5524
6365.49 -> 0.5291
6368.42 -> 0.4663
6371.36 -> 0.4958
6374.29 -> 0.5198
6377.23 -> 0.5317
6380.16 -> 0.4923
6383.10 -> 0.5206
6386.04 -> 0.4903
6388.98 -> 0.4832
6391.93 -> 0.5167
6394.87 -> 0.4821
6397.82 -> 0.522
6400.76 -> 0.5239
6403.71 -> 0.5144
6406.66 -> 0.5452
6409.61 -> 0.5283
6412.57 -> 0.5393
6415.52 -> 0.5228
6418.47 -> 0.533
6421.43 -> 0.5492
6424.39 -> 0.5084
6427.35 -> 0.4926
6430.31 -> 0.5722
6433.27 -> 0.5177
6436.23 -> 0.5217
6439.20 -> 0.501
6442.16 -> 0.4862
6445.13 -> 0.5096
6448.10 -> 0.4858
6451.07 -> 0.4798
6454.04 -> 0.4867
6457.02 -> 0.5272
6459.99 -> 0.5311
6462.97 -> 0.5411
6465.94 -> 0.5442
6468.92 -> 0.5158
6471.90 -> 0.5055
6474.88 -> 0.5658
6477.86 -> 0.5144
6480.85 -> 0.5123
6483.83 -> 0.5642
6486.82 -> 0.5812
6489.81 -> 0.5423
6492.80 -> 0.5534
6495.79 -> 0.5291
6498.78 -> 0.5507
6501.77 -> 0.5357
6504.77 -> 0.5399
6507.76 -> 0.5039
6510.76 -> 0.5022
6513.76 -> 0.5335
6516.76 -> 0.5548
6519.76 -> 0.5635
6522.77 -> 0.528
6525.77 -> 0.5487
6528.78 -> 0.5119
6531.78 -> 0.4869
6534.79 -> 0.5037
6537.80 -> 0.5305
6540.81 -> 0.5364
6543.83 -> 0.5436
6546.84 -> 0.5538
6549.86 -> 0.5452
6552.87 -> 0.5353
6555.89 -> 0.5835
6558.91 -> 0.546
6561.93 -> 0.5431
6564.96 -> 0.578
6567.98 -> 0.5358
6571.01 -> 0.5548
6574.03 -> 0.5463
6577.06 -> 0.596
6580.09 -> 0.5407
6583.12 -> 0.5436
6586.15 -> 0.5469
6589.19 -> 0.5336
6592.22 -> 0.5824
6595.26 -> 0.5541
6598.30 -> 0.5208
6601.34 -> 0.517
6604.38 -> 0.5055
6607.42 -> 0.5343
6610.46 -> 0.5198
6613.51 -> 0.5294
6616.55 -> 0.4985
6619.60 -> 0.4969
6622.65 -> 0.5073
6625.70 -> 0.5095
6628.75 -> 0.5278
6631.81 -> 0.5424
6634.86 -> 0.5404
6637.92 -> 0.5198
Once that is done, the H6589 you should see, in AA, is 31.1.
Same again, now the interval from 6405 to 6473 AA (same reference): 12.1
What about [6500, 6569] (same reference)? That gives 3.4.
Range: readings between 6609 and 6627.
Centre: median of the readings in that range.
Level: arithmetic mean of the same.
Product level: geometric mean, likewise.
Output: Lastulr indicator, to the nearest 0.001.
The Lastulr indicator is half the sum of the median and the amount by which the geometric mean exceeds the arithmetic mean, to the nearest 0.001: 0.254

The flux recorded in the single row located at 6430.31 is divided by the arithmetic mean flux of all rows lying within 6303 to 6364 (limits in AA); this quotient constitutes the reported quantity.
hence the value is 1.11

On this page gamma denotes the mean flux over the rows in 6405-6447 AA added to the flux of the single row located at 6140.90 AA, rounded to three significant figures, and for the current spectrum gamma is 1.05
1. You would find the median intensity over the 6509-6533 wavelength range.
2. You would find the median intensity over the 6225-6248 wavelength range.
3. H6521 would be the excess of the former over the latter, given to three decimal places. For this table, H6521 0.020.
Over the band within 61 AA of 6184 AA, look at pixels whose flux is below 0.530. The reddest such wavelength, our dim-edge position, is 6243.55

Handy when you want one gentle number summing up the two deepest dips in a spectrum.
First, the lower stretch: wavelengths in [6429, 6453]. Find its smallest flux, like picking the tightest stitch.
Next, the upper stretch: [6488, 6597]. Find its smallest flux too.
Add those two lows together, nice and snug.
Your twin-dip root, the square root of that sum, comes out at 0.983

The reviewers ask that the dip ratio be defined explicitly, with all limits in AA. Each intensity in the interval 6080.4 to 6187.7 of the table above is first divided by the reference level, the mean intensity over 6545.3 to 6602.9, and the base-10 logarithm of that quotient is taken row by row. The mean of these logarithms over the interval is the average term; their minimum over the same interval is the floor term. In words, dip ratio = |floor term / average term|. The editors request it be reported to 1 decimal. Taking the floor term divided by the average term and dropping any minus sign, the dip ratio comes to 2.1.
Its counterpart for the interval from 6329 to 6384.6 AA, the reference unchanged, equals 2.5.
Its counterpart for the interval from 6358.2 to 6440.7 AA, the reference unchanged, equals 2.7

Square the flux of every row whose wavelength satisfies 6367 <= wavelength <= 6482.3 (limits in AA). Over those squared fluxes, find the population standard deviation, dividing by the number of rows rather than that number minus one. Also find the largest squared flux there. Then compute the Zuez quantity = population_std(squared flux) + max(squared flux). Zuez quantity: 0.35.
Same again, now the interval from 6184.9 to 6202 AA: 0.29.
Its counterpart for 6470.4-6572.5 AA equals 0.37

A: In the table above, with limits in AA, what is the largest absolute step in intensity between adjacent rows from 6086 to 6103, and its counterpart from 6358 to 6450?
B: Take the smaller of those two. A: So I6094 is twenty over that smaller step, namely 300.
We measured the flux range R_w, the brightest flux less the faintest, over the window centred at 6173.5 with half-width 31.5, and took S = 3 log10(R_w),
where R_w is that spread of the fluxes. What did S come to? -3.3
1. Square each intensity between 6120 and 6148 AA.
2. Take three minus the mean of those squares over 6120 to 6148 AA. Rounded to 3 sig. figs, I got 2.73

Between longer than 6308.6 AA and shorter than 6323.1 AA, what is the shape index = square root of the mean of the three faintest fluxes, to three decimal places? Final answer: 0.694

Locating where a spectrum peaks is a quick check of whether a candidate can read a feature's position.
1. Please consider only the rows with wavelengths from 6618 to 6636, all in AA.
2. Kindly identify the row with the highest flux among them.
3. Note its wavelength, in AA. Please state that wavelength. 6631.81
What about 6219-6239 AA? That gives 6237.81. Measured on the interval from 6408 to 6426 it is 6421.43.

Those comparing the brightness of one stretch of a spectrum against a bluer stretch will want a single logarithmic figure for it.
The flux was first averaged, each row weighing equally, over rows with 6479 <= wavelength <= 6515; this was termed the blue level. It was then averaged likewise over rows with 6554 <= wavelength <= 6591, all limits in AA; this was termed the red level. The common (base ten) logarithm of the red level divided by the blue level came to 0.013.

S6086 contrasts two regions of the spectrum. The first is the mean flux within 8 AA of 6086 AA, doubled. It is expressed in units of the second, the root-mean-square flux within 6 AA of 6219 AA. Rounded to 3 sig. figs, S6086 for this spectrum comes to 1.98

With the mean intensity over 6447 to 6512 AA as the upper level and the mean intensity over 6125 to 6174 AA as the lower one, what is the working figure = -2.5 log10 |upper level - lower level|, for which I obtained 4.2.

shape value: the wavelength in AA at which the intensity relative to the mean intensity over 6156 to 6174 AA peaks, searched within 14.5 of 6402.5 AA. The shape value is 6406.66 AA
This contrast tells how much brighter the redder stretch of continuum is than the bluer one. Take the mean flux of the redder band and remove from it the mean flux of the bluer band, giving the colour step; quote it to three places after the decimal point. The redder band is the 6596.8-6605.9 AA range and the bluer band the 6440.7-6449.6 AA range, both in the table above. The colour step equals 0.021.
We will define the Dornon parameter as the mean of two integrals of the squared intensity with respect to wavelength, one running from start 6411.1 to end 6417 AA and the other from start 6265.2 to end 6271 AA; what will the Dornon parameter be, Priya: 1.64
